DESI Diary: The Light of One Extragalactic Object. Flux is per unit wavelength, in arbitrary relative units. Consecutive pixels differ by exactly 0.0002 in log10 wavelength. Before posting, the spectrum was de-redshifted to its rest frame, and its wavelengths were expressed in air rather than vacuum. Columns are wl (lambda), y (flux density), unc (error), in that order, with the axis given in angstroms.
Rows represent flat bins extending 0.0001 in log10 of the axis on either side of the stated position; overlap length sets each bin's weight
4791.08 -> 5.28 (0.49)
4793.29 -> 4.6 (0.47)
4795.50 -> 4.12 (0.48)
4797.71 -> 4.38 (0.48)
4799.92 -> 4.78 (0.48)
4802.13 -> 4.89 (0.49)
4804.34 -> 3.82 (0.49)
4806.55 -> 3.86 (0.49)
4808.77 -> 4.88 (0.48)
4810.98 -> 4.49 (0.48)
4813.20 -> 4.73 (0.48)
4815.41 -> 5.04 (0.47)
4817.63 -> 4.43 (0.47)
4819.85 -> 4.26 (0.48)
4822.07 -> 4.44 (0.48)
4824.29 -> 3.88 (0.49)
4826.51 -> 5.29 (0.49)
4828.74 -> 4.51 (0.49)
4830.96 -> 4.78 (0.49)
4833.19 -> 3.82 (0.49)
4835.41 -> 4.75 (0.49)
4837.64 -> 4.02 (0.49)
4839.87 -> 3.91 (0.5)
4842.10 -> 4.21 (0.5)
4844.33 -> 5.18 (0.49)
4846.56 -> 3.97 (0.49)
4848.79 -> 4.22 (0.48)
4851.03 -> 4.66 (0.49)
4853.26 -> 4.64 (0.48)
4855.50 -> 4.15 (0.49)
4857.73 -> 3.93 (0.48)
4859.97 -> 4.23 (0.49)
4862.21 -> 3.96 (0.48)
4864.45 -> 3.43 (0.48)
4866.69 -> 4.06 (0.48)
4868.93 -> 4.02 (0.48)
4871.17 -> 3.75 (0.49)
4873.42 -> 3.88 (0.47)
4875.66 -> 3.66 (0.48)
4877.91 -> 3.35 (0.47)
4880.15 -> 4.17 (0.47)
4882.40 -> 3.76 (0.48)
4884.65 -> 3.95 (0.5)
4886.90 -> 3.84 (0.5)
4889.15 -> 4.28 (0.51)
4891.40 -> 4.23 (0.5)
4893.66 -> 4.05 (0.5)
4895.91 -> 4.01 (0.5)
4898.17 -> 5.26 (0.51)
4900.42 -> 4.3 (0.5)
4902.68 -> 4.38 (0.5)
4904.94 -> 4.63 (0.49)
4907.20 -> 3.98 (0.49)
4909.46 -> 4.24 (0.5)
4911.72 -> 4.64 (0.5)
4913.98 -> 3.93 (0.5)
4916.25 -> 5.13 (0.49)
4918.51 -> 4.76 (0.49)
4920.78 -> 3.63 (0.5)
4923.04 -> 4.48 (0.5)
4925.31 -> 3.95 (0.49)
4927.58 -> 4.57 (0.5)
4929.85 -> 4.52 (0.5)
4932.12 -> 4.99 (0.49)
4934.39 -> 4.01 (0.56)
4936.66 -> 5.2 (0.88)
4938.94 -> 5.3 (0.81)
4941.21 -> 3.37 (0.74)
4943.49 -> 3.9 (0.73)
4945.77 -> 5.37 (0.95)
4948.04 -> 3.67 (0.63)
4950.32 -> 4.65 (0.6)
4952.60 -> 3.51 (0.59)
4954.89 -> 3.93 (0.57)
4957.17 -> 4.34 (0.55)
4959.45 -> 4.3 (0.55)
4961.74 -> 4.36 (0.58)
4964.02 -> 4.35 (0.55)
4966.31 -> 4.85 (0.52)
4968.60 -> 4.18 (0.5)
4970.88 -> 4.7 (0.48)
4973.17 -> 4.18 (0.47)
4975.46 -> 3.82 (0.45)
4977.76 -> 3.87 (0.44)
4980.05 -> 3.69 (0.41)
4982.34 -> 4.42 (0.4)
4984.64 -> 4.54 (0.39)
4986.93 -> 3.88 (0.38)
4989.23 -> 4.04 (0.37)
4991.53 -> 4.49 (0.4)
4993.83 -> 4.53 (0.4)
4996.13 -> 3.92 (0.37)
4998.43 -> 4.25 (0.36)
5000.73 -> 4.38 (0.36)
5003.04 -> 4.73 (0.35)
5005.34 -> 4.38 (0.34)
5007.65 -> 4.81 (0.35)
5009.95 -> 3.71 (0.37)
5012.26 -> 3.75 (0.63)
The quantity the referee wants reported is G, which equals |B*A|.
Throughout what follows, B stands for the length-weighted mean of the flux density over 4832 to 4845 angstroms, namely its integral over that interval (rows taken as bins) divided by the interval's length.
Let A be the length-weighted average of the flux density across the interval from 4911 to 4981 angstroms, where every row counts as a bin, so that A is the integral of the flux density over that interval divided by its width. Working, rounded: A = 4.33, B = 4.29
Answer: 18.5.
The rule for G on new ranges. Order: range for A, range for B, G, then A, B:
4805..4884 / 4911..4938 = 19.0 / 4.23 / 4.49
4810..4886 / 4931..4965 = 18.3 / 4.22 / 4.35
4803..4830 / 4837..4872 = 18.6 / 4.48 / 4.15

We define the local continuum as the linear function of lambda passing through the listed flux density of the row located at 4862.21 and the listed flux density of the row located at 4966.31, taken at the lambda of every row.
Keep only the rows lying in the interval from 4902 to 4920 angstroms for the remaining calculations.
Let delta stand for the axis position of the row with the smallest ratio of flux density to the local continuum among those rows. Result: 4913.98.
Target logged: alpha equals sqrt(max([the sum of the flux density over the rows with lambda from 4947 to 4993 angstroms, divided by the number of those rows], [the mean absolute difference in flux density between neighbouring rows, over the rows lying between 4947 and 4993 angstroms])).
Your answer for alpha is 2.05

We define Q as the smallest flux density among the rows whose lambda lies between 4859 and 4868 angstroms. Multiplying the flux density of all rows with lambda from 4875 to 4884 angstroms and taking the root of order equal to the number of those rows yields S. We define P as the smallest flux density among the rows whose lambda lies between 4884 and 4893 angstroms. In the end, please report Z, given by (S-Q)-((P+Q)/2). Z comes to -3.3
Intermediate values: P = 3.84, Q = 3.43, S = 3.7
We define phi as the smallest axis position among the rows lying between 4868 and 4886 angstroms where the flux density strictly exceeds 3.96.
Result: 4868.93 angstroms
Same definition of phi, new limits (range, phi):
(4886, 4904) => 4889.15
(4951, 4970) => 4957.17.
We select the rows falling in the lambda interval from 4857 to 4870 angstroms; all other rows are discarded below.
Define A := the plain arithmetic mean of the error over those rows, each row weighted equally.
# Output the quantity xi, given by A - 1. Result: -0.518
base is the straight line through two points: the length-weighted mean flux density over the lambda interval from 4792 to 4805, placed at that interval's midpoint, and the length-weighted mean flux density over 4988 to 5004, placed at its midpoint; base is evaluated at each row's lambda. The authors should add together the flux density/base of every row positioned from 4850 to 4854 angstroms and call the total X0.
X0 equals 2.10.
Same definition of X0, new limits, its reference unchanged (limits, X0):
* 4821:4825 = 1.87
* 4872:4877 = 1.71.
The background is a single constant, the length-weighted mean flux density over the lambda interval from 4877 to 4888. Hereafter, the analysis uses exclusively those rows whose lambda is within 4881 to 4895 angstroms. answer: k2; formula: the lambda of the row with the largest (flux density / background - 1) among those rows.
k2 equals 4889.15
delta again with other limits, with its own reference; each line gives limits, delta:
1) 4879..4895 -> 4882.40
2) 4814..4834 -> 4833.19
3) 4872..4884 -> 4877.91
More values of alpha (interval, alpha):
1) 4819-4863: 2.08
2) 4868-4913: 2.03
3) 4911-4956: 2.09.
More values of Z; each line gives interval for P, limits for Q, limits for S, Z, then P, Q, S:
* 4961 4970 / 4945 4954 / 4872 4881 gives -3.6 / 4.18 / 3.51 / 3.8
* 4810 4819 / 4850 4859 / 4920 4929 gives -4.0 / 4.43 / 3.93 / 4.1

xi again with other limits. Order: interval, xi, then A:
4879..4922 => -0.504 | 0.496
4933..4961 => -0.320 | 0.680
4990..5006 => -0.631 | 0.369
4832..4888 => -0.514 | 0.486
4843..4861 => -0.514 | 0.486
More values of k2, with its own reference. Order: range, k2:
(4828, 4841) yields 4830.96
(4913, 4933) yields 4916.25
